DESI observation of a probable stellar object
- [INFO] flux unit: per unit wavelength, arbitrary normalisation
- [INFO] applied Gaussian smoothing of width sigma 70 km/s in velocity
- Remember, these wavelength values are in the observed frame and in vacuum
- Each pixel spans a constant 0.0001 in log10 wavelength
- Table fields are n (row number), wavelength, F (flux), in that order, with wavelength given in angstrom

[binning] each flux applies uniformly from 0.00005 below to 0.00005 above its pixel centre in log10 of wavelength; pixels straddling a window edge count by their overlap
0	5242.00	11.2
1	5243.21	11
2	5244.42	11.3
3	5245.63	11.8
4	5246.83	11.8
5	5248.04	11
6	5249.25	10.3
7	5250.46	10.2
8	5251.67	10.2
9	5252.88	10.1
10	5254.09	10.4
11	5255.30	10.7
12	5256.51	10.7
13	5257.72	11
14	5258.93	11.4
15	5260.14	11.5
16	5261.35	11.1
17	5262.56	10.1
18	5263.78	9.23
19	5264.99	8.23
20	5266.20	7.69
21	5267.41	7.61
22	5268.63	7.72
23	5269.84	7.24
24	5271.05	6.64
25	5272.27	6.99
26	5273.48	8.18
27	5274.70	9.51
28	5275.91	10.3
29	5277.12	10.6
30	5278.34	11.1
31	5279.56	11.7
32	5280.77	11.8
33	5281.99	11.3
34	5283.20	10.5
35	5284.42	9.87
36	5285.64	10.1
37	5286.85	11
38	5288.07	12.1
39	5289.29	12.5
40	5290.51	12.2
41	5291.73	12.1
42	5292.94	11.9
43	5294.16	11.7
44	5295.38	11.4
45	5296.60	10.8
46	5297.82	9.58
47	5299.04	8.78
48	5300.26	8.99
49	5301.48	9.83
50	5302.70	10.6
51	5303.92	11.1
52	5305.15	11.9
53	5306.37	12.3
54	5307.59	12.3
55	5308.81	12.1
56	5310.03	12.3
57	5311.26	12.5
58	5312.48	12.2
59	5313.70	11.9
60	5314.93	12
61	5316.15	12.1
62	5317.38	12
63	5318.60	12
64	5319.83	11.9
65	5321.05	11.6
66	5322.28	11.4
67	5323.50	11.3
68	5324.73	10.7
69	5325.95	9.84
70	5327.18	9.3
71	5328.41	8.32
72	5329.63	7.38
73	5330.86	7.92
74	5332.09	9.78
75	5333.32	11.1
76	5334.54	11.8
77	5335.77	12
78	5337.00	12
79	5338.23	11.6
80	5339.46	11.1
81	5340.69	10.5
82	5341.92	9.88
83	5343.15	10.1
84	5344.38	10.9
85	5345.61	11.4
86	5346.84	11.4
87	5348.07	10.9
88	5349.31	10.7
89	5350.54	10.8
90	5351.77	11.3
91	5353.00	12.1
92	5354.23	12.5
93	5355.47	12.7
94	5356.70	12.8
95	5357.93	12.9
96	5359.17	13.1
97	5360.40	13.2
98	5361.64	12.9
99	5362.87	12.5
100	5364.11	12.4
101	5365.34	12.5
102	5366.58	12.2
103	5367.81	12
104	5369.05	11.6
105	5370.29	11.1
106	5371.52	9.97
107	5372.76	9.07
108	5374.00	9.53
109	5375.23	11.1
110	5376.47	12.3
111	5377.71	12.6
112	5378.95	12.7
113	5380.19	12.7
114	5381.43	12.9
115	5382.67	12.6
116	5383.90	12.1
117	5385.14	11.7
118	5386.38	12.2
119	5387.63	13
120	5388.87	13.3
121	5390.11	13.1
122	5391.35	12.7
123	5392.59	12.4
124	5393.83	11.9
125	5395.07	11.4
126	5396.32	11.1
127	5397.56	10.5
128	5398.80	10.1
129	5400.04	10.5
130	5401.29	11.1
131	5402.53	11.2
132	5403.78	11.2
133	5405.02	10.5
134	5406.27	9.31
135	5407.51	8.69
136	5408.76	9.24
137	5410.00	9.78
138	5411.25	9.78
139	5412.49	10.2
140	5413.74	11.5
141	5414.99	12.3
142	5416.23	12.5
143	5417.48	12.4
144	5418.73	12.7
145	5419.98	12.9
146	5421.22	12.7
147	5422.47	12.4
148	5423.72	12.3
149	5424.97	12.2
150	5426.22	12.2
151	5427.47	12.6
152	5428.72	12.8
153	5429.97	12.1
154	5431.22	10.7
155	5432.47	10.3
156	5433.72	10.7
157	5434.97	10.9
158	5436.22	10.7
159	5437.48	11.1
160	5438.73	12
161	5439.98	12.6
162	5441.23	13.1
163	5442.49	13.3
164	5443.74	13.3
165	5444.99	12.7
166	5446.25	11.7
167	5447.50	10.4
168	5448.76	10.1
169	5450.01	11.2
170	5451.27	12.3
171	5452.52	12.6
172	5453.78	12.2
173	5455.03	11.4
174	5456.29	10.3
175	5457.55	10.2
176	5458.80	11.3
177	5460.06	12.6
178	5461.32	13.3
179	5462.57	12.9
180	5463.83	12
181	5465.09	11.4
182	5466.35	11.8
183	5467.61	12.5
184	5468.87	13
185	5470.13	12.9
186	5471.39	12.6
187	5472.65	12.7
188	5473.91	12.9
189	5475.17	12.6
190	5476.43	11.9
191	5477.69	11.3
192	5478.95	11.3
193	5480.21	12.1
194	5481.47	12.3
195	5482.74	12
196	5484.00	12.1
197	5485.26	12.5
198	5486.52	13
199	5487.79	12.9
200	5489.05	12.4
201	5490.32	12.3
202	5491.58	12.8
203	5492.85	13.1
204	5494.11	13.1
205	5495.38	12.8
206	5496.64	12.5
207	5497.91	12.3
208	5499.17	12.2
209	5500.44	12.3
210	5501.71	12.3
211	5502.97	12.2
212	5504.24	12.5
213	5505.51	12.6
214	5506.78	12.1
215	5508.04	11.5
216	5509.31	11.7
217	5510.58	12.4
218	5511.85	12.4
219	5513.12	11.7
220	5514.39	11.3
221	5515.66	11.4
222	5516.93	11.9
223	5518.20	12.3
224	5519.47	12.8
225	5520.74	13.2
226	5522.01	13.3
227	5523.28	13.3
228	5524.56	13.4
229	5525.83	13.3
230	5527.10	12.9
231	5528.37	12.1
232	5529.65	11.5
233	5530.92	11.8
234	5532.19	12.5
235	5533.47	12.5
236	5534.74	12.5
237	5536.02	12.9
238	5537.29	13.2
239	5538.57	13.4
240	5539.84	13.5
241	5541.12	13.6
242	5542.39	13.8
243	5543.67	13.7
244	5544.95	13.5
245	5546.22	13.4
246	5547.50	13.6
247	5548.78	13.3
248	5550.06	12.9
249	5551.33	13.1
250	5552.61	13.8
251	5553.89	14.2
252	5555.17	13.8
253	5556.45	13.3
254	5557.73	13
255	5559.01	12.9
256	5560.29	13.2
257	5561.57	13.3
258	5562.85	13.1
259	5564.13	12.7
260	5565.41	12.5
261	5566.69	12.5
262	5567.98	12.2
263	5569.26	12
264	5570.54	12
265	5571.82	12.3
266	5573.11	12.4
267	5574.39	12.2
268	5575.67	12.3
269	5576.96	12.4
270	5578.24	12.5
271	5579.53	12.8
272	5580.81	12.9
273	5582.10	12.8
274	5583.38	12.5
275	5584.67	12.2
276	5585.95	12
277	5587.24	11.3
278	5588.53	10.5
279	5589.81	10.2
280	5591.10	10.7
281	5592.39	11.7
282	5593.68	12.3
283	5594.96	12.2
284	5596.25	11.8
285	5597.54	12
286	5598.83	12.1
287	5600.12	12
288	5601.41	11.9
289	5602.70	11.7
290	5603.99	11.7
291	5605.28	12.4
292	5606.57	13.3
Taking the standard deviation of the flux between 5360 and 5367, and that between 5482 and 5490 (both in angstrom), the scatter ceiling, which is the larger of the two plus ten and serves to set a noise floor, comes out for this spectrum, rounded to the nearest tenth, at 10.4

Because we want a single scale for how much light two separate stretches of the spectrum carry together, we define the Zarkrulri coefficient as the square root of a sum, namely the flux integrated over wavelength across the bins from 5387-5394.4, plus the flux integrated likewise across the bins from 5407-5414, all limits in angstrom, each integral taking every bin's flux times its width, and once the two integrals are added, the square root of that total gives 13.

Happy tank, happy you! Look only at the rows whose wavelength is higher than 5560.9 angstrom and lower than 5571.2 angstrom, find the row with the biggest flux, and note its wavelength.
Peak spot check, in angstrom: 5561.57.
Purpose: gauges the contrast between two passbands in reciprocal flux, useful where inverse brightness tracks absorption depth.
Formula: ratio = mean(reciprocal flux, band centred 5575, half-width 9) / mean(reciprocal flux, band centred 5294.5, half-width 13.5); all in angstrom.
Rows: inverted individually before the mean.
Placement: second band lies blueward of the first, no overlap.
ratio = 0.88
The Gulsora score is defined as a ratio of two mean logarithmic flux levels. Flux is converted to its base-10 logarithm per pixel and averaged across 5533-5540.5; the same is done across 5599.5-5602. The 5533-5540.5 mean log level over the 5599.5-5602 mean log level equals 1.034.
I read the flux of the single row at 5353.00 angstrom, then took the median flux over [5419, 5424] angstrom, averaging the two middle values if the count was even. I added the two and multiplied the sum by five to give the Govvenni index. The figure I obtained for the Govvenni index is 123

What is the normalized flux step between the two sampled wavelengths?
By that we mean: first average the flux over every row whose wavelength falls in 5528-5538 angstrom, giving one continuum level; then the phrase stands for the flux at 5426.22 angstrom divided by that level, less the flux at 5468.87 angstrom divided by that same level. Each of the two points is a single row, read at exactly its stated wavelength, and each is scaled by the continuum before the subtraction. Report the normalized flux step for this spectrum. -0.06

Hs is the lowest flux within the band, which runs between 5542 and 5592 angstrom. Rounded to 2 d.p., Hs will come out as 10.20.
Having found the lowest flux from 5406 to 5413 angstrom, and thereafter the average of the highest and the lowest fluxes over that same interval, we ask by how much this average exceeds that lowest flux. 0.8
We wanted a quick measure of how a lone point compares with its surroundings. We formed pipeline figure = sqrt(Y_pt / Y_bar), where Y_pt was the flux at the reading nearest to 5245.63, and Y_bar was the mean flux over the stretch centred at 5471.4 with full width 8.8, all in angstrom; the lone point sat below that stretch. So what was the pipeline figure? 0.962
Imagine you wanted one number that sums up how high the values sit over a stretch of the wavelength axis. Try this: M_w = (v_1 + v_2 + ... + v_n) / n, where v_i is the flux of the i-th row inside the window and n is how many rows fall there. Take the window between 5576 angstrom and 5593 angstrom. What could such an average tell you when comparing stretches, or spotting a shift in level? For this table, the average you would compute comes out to 11.9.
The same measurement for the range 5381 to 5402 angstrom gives 11.9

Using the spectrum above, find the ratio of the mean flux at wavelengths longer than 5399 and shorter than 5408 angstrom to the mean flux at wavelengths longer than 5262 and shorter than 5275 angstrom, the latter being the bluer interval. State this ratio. 1.3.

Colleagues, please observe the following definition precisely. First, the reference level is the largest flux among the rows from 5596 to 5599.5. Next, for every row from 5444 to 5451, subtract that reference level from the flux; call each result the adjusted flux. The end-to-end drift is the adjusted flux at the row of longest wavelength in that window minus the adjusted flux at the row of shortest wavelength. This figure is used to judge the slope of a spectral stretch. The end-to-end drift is -1.5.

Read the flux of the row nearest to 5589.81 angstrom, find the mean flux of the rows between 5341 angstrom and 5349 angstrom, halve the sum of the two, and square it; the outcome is 110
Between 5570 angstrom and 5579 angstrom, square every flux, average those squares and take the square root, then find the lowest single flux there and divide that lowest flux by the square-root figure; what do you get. 0.98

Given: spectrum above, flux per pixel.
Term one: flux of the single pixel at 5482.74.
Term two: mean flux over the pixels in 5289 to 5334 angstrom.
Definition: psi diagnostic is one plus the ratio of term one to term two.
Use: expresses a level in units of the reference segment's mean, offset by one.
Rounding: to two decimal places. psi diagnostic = 2.09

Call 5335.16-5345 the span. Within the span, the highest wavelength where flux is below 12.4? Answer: 5344.38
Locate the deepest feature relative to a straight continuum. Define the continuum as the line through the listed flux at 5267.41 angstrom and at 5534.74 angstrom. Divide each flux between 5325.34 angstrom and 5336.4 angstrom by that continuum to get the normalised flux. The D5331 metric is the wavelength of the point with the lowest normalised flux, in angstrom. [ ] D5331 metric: 5329.63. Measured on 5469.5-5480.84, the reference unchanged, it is 5478.95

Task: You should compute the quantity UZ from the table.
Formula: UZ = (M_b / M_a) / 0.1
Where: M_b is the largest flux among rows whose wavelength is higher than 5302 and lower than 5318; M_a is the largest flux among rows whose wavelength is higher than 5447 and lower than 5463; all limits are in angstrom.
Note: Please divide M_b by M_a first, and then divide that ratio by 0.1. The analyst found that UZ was 9.4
